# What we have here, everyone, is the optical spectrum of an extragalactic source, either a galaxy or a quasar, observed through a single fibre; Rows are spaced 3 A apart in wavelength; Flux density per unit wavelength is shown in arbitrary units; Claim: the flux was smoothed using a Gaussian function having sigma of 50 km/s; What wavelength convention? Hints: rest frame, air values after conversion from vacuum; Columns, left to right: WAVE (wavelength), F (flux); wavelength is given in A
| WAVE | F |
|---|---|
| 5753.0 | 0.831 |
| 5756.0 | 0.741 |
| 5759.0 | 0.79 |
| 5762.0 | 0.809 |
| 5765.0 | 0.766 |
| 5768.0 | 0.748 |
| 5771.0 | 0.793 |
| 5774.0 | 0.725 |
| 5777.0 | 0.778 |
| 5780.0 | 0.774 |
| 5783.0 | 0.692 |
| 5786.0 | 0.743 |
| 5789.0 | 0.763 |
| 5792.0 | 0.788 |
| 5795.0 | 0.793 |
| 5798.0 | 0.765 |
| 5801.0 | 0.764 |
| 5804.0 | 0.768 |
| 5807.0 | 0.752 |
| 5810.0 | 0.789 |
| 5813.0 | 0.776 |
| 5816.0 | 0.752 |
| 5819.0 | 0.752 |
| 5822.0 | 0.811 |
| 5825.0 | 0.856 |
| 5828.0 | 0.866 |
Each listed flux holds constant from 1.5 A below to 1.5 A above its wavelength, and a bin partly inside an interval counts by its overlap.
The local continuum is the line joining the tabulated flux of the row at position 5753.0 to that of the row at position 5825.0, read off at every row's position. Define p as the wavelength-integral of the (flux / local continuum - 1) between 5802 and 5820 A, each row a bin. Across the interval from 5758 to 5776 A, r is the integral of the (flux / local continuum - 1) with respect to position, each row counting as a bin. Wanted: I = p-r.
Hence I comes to -0.43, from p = -1.8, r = -1.39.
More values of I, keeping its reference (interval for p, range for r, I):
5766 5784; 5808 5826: -0.41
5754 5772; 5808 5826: 0.14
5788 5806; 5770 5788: 0.37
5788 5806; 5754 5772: -0.28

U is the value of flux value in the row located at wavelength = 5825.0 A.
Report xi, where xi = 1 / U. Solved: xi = 1.17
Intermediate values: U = 0.856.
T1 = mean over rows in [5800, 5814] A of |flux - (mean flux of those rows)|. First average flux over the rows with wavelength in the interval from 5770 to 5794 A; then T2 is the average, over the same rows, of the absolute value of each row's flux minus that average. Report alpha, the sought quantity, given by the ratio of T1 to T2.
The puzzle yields 0.4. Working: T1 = 0.010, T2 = 0.028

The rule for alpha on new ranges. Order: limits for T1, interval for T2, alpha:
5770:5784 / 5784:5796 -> 1.9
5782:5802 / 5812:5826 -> 0.7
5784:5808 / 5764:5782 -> 0.7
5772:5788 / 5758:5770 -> 1.3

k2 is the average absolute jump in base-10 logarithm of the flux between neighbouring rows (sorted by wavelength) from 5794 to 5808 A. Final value 0.007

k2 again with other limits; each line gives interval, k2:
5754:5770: 0.018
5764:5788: 0.027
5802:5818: 0.013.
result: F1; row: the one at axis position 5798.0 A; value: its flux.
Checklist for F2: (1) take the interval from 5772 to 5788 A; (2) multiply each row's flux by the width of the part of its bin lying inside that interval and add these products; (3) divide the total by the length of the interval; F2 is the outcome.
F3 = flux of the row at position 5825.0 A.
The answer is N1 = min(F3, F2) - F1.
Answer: -0.020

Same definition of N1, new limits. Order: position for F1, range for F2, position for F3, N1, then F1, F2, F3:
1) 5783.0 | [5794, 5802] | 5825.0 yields 0.081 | 0.692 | 0.773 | 0.856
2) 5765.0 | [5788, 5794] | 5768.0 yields -0.018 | 0.766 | 0.778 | 0.748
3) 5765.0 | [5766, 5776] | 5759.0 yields -0.009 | 0.766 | 0.757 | 0.79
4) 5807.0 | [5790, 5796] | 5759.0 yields 0.036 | 0.752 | 0.788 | 0.79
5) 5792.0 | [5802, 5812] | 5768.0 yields -0.040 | 0.788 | 0.770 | 0.748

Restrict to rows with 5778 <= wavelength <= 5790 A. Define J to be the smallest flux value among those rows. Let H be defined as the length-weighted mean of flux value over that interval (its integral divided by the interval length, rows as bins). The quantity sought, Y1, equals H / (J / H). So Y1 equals 0.799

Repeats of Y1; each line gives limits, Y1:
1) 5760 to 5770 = 0.805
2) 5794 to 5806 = 0.778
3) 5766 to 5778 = 0.798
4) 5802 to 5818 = 0.782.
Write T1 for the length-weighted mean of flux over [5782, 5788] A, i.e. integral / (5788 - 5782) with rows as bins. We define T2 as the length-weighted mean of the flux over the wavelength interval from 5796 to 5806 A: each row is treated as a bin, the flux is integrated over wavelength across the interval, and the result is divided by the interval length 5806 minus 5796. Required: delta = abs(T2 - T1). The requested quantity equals 0.043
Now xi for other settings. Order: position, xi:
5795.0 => 1.26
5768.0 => 1.34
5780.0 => 1.29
